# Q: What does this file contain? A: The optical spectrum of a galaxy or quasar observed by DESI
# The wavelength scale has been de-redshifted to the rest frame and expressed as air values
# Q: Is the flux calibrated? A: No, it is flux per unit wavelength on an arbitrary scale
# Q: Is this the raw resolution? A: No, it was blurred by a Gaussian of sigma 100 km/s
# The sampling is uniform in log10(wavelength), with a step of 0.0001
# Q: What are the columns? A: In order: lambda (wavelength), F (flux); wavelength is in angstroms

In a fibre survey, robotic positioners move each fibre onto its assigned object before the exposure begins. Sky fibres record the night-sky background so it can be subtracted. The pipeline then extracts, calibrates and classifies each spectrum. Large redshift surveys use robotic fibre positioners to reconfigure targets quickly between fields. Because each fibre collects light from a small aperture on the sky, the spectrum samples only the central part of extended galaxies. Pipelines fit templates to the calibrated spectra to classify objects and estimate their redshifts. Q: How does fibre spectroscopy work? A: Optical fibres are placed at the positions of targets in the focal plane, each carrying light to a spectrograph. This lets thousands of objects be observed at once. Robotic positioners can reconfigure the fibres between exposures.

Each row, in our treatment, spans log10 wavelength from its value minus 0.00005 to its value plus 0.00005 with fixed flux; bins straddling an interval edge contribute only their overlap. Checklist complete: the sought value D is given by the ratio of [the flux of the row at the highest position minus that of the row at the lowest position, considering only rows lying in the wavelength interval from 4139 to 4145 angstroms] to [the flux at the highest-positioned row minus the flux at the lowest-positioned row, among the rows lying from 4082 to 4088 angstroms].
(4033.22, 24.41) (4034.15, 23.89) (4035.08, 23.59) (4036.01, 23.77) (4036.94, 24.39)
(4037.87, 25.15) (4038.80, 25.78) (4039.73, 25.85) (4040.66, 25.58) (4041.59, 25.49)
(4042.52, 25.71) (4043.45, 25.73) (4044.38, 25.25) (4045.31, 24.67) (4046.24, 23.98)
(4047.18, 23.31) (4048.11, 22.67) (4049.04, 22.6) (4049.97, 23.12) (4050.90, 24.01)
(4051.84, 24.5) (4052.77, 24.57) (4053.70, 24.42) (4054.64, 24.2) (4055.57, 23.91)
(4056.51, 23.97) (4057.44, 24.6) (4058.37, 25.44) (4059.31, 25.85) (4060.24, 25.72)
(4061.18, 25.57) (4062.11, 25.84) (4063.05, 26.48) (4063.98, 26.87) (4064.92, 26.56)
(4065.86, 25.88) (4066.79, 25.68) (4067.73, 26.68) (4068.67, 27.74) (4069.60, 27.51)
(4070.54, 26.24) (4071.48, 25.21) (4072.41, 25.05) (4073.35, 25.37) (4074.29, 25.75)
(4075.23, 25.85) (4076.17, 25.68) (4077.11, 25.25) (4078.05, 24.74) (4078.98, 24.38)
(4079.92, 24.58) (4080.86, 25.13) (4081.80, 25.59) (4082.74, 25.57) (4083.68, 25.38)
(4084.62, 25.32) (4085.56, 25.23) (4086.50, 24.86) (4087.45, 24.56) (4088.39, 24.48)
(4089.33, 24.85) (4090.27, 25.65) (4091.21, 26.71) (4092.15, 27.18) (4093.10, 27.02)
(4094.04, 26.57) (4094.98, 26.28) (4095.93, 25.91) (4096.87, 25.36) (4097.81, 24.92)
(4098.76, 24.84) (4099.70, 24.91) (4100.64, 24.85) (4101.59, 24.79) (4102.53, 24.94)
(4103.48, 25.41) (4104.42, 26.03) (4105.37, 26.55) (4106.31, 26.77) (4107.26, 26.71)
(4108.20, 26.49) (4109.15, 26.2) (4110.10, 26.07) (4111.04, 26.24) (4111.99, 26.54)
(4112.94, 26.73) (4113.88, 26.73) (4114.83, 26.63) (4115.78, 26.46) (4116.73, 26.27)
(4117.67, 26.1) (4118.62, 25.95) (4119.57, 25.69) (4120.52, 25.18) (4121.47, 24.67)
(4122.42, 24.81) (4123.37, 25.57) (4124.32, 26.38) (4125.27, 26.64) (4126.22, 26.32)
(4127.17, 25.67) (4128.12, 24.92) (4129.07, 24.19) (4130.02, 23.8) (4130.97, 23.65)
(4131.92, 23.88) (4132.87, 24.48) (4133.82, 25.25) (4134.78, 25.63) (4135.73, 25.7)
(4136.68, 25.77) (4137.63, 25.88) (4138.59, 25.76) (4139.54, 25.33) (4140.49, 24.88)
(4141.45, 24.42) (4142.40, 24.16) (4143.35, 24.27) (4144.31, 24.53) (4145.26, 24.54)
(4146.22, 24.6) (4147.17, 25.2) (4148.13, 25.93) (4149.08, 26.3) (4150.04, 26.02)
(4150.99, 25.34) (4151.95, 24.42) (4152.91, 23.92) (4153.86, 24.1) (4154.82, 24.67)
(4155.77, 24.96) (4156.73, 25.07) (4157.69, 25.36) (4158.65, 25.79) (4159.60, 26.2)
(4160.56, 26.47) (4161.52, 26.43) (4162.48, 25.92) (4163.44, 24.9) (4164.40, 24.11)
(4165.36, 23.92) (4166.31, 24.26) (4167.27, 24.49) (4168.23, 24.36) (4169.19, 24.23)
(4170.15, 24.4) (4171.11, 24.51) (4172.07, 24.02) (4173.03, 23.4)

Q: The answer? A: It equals 0.8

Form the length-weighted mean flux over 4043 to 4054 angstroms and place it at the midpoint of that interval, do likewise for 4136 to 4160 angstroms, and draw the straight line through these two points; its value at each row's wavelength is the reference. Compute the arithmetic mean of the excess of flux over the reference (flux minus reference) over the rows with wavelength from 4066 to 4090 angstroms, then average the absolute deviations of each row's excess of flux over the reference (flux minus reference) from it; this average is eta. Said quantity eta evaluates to 0.65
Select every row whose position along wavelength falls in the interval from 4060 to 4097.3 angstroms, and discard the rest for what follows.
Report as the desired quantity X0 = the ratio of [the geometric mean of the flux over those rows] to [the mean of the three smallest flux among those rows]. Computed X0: 1.05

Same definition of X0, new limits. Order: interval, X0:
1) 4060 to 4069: 1.02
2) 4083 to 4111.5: 1.04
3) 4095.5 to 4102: 1.01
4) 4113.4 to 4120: 1.01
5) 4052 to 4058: 1.01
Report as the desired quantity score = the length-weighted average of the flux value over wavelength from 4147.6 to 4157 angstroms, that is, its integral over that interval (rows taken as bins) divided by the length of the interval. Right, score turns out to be 25.1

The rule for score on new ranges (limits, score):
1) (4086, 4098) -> 25.7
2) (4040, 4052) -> 24.4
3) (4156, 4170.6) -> 25.1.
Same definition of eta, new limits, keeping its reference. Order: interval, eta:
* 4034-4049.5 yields 0.97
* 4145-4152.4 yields 0.59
